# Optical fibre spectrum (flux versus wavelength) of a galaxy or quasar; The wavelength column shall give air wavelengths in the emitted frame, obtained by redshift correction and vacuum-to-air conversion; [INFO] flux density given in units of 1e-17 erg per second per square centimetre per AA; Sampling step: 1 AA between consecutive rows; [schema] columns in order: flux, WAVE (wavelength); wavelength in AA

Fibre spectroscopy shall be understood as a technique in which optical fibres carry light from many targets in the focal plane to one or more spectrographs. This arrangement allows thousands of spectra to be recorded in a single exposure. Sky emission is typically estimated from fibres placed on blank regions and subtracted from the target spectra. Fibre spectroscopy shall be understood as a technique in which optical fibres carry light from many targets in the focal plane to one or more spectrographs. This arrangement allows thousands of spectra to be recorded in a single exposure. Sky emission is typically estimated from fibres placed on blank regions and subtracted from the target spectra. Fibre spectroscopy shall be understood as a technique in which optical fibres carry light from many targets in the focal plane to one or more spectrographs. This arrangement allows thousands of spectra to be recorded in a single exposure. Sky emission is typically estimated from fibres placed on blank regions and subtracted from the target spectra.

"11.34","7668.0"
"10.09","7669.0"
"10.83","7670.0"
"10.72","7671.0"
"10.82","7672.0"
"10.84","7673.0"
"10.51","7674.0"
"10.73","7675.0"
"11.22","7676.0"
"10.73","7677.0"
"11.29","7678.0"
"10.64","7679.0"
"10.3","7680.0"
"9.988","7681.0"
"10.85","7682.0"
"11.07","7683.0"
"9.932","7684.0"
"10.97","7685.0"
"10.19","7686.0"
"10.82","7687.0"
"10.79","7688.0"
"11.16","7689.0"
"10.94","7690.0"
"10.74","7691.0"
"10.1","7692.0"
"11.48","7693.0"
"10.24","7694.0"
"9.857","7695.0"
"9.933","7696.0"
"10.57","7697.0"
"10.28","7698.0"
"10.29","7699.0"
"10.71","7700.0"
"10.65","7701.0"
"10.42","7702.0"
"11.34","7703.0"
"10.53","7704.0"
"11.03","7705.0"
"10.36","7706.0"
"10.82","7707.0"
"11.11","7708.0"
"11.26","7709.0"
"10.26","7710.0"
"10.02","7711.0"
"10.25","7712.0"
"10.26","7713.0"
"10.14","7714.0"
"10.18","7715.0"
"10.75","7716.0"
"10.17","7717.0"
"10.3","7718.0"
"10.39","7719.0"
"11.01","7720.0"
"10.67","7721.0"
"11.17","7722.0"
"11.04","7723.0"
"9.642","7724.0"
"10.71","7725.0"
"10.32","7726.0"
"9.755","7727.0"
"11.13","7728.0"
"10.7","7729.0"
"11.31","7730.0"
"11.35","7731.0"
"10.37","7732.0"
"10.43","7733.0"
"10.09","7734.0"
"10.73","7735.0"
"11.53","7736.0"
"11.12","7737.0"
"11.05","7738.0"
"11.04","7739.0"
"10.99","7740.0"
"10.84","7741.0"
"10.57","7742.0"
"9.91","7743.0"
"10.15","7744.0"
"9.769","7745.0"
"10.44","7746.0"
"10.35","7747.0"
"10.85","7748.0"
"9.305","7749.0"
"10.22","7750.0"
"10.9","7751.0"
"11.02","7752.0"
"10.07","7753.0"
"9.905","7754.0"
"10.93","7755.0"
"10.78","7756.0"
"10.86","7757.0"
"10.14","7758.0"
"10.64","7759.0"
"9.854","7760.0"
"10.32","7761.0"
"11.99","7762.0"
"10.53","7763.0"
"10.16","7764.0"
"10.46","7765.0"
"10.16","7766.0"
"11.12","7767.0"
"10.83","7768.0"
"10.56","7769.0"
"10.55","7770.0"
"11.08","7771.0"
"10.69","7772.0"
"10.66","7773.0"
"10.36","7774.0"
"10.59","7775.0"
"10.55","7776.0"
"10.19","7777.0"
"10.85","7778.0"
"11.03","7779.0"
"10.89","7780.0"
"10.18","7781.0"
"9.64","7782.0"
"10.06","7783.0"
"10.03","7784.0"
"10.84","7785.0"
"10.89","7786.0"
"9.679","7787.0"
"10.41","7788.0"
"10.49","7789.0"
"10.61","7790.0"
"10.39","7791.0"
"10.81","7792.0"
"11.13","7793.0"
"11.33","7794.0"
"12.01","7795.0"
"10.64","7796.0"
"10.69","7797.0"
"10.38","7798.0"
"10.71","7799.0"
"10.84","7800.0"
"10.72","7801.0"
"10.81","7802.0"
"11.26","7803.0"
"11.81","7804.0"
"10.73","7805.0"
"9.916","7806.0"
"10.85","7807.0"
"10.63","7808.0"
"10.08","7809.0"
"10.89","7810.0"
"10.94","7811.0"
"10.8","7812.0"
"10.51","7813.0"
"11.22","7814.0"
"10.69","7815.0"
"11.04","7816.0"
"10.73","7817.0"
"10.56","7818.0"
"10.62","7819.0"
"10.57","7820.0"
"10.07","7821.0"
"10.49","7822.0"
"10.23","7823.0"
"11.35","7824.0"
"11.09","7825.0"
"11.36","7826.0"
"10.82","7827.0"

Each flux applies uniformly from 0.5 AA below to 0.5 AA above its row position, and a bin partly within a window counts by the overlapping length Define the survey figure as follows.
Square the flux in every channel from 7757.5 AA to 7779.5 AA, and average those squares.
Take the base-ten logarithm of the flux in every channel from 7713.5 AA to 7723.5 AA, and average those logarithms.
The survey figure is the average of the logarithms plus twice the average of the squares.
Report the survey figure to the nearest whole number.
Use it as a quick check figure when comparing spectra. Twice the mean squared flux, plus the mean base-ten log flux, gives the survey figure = 226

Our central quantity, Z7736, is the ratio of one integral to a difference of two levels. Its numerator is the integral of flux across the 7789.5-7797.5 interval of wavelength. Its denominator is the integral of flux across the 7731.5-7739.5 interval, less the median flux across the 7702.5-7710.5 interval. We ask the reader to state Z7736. 1.16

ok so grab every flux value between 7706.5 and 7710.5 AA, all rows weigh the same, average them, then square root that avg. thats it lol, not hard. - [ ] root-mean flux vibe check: 3.30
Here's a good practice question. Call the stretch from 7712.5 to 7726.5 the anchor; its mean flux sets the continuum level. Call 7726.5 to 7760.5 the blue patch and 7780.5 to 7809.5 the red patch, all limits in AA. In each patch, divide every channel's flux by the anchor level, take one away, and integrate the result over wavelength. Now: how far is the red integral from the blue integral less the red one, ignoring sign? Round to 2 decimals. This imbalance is 0.62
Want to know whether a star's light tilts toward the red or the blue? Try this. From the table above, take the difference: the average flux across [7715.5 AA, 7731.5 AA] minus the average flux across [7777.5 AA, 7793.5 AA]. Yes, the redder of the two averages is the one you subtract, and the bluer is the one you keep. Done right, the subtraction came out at 0.16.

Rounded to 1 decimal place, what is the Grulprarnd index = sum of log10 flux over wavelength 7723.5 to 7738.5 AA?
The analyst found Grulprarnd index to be 15.4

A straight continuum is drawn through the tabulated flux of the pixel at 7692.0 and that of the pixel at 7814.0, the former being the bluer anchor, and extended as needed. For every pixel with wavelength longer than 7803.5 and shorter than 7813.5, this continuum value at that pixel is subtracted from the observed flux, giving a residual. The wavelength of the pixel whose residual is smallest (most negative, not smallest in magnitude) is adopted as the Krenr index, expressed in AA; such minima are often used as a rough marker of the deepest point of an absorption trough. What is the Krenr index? 7806.0 AA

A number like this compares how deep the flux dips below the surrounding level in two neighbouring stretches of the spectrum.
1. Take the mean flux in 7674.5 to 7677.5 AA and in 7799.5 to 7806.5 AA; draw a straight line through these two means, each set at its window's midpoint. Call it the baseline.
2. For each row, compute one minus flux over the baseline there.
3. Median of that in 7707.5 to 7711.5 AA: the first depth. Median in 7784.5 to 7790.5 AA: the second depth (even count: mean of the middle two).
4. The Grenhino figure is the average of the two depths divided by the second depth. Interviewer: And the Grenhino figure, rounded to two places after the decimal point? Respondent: 0.81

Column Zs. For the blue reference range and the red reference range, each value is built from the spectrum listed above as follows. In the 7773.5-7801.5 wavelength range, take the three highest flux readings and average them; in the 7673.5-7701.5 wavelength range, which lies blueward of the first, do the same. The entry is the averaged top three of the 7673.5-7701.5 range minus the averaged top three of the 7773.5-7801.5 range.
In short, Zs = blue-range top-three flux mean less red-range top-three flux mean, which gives -0.16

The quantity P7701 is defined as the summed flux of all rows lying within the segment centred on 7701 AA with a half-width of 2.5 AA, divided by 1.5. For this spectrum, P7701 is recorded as 36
